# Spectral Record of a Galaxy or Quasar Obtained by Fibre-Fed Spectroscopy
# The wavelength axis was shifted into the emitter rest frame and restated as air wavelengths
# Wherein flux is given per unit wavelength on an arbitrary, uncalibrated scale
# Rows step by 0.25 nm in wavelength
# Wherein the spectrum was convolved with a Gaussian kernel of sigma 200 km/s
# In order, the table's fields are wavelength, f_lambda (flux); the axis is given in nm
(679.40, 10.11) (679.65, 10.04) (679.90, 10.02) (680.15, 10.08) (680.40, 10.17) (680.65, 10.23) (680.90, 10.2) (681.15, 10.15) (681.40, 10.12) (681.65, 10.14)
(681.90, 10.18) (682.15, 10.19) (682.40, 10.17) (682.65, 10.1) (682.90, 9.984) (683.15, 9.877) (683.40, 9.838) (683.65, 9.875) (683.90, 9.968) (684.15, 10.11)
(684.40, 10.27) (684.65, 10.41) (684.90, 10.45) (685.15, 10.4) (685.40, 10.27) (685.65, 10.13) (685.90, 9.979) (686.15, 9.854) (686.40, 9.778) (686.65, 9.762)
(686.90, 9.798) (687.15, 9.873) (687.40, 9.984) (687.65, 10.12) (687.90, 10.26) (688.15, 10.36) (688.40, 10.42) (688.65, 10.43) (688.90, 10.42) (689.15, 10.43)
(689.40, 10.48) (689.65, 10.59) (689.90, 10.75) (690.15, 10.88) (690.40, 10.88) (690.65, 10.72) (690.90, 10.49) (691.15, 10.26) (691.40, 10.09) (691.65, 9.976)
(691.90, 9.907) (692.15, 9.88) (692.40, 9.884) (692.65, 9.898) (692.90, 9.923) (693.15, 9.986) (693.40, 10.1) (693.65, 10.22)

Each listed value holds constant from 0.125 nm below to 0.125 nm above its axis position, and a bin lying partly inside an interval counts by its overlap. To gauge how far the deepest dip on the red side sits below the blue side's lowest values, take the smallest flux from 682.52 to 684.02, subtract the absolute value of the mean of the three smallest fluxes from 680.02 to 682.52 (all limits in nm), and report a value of -0.28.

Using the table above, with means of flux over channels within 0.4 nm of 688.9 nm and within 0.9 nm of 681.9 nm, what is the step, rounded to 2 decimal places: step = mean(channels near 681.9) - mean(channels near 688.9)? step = -0.28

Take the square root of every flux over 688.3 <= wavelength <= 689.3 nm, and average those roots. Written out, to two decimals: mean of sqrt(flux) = 3.23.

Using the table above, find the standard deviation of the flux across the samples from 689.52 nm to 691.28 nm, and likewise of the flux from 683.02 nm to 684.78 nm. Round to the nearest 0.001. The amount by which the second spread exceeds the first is -0.003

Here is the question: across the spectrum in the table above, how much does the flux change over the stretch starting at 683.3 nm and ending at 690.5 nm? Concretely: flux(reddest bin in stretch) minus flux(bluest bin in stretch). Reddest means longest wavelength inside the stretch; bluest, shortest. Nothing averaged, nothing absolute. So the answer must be 1.04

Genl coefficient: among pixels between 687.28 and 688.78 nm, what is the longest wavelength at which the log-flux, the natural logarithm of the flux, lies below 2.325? 687.65 nm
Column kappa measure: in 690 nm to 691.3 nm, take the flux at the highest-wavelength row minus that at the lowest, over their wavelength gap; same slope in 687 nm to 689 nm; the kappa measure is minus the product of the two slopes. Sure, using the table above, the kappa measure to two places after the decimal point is 0.19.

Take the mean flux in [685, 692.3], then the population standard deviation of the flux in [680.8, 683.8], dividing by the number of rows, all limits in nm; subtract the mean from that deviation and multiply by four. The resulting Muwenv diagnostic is -40.5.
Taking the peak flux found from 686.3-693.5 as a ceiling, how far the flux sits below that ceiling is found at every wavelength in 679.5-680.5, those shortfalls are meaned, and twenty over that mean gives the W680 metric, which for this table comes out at 25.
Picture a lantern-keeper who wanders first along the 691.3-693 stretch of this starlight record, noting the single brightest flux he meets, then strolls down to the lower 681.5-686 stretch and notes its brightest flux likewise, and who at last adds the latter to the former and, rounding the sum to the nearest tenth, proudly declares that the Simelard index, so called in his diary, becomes 20.5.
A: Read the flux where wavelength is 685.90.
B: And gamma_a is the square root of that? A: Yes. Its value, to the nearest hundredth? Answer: 3.16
